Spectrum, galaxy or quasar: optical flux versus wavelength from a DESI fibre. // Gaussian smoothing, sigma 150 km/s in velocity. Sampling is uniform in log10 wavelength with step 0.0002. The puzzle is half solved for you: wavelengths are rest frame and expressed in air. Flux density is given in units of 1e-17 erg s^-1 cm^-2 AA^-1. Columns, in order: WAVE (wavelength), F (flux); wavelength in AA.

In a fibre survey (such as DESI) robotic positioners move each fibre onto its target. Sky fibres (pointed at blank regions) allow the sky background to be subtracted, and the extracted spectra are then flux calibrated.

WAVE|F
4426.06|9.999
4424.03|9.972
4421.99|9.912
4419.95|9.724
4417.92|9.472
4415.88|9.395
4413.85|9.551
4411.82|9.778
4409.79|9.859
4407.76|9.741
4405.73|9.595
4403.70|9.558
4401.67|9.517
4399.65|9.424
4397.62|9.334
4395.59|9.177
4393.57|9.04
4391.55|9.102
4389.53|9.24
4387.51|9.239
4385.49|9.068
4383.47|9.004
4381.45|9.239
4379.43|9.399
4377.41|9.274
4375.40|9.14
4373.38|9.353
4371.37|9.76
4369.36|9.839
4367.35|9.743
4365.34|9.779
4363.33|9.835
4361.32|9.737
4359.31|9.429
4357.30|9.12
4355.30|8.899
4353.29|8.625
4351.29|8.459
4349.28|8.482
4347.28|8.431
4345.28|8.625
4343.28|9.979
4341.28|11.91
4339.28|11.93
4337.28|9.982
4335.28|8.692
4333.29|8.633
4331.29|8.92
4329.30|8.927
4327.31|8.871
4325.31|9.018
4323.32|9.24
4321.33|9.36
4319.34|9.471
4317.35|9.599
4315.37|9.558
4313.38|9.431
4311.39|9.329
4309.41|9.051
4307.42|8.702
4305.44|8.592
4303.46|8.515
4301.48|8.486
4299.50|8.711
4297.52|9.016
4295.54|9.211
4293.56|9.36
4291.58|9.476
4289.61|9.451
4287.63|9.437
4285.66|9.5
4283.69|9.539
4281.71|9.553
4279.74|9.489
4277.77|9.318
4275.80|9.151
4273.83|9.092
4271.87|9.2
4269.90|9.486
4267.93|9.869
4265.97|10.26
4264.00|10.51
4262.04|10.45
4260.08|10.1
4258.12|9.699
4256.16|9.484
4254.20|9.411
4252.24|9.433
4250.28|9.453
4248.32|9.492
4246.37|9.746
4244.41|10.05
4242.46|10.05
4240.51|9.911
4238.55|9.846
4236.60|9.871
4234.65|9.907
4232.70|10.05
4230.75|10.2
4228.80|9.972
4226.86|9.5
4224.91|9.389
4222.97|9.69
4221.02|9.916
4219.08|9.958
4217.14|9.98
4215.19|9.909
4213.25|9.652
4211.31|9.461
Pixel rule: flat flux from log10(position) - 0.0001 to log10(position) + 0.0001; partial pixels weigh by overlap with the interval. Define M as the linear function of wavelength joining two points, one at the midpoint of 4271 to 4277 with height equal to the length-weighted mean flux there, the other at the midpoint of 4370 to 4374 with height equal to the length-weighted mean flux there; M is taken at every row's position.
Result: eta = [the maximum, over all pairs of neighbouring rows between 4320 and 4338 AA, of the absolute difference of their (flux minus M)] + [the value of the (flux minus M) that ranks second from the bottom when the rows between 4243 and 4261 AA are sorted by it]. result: 1.65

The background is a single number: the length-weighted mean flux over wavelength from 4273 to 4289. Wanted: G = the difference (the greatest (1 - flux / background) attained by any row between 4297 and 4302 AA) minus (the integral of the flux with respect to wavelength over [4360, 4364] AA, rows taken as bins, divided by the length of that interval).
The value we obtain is -9.7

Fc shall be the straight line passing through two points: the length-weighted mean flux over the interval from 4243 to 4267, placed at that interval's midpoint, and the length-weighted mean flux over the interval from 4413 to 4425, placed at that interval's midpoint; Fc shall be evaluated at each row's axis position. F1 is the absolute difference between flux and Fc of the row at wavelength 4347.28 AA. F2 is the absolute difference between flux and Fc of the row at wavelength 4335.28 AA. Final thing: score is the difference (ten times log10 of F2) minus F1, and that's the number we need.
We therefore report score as -1.0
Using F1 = 1.3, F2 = 1.07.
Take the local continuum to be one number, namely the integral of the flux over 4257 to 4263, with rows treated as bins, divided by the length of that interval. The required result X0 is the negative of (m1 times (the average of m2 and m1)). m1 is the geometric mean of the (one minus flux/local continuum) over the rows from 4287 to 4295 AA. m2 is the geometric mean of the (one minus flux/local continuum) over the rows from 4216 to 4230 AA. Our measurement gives -0.0027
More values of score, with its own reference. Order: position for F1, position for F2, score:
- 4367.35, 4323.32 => -2.8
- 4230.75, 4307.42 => 0.0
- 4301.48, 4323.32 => -4.0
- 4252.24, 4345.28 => 0.1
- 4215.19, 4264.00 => -1.7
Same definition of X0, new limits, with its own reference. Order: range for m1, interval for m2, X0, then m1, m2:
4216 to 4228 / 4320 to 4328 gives -0.0015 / 0.025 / 0.09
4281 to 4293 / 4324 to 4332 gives -0.0049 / 0.058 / 0.11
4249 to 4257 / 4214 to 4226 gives -0.0026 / 0.062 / 0.02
